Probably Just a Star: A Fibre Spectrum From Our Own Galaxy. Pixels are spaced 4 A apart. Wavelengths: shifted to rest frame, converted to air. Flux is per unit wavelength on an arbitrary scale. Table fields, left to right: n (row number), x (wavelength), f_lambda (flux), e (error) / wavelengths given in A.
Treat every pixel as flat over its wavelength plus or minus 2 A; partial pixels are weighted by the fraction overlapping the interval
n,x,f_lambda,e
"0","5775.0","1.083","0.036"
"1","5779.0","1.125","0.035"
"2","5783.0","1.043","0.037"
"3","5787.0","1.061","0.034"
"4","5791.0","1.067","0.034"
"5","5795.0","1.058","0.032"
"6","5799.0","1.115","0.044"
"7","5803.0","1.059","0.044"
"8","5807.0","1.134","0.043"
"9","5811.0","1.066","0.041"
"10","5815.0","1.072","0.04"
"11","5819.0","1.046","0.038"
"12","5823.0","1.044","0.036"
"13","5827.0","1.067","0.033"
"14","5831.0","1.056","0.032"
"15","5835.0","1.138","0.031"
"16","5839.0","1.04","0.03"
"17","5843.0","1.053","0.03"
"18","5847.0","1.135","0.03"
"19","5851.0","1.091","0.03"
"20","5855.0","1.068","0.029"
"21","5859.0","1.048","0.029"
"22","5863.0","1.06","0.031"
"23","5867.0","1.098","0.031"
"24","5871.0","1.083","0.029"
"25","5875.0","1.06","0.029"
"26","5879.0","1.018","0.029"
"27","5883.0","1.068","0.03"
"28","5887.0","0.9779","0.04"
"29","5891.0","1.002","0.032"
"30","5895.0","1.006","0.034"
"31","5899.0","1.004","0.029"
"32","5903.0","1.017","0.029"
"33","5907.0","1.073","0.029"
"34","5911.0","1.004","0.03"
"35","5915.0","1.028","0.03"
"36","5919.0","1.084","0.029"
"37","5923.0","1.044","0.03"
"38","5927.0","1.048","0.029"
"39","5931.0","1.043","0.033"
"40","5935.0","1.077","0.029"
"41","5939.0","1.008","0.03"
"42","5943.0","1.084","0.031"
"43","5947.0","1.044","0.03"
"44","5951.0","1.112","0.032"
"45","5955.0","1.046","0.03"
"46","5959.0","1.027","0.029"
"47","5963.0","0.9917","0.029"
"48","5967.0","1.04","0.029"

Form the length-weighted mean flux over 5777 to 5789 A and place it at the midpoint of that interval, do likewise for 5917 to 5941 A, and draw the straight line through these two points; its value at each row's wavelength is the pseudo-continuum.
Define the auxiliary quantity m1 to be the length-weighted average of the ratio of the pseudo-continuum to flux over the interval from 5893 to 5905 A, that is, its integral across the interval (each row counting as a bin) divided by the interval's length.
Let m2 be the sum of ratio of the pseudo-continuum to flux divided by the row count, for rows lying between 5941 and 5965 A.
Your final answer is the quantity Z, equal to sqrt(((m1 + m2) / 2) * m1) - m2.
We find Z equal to 0.037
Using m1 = 1.05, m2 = 0.997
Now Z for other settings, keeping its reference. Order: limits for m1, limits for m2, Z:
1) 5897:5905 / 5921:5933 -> 0.029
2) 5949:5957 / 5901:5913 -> -0.040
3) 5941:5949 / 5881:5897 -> -0.045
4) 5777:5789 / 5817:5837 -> 0.001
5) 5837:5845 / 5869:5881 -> 0.009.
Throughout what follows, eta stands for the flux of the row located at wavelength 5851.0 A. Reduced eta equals 1.091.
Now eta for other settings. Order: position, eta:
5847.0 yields 1.135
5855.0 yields 1.068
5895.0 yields 1.006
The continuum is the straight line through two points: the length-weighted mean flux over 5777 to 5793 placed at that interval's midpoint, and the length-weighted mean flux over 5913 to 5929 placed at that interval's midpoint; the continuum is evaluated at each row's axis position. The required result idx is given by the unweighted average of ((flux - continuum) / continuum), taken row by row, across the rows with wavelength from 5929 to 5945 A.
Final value 0.004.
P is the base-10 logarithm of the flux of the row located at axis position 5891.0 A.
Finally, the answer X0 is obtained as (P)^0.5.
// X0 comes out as 0.03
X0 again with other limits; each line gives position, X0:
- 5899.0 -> 0.04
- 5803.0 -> 0.16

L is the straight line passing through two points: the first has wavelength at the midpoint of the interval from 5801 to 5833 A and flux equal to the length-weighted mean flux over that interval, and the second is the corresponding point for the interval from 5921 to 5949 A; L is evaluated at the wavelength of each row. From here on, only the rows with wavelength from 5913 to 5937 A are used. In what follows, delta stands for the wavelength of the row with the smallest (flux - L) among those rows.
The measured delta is 5915.0 A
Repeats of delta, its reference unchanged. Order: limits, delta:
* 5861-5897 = 5887.0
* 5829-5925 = 5887.0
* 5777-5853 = 5783.0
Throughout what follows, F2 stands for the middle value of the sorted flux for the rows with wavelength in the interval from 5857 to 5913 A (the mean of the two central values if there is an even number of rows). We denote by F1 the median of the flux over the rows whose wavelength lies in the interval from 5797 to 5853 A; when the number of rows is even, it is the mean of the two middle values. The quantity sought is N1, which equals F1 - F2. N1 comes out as 0.03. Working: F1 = 1.07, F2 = 1.03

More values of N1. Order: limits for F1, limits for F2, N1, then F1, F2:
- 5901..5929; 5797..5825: -0.02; 1.04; 1.07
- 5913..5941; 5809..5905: -0.01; 1.04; 1.06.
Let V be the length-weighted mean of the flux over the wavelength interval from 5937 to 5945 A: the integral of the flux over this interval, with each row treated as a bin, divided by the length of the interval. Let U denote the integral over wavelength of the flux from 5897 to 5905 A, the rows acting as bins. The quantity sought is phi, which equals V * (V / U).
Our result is 0.135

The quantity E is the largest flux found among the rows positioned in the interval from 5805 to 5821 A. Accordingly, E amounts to 1.134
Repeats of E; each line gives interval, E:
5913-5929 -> 1.084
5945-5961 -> 1.112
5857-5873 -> 1.098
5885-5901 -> 1.006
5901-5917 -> 1.073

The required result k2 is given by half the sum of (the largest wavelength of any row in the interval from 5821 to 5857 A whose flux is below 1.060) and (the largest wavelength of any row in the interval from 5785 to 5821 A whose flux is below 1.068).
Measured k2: 5831 A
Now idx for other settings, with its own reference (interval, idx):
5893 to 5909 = -0.028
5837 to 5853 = 0.015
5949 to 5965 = -0.001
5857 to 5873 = 0.011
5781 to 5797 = -0.015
